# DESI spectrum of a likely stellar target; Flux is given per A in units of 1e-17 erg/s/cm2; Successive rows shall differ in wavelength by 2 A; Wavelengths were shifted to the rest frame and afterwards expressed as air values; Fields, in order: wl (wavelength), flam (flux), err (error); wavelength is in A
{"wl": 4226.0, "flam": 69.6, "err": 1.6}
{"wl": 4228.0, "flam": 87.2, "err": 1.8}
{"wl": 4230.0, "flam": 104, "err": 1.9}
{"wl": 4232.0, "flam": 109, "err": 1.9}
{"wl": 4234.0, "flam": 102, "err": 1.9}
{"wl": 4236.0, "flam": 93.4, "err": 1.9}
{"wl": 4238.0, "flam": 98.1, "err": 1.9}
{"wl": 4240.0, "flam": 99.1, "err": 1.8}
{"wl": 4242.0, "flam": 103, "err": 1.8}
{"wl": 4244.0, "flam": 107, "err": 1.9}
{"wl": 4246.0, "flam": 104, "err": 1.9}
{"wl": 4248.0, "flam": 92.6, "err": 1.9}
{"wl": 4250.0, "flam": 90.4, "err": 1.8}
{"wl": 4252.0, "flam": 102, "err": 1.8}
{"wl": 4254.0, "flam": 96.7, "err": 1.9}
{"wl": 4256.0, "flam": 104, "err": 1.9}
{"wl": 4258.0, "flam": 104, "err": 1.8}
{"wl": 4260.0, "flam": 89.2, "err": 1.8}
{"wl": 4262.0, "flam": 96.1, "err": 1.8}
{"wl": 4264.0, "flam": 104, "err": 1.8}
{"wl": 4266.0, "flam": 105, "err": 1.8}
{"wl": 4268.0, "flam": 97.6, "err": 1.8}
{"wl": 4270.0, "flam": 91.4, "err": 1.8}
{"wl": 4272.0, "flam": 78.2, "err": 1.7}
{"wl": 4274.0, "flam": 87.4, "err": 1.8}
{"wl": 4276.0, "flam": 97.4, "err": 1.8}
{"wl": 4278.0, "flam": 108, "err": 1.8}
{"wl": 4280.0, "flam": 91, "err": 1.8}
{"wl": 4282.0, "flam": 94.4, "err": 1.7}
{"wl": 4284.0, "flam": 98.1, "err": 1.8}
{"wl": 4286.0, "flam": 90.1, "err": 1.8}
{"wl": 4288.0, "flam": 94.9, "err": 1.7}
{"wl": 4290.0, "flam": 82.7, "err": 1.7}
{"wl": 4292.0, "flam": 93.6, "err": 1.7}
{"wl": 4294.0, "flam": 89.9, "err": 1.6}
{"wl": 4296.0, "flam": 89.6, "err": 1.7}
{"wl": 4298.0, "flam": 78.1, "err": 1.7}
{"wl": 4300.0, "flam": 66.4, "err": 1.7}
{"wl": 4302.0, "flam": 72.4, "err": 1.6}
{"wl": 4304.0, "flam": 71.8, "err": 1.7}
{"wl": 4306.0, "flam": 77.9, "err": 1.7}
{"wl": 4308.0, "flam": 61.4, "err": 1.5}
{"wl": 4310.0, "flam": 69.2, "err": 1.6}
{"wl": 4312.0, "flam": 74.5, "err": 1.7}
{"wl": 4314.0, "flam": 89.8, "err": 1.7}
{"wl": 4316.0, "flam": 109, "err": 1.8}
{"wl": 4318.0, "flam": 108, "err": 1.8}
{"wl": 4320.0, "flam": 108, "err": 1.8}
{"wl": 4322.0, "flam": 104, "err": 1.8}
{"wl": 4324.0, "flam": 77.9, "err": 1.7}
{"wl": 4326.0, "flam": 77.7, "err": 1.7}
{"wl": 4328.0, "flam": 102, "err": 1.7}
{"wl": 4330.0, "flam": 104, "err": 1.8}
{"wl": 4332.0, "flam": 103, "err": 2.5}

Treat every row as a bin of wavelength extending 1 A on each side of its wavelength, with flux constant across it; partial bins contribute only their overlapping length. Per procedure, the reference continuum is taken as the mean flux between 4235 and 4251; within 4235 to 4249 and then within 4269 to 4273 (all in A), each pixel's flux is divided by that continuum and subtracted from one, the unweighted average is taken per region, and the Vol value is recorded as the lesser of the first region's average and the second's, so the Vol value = -0.012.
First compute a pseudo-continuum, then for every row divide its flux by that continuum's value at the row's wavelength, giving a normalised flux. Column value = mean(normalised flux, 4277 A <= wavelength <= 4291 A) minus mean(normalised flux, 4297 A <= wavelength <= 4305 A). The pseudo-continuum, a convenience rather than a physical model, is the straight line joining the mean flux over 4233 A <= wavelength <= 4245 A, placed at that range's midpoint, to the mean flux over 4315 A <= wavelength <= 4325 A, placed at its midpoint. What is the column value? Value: 0.22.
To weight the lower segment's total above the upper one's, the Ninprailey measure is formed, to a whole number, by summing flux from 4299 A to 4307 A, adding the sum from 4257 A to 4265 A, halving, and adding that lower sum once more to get 734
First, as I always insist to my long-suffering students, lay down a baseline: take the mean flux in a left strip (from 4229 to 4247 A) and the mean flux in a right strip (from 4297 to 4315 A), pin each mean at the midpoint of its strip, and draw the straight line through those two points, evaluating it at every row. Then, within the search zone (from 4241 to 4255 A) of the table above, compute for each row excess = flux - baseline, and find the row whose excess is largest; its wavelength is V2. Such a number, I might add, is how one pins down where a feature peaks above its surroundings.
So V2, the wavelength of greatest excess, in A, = 4244.0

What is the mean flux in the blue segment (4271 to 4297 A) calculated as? 92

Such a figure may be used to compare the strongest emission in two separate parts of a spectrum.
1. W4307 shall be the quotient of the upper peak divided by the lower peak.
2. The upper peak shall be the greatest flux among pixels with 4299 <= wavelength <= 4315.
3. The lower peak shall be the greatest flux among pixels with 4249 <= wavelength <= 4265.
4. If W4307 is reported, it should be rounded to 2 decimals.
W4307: 0.86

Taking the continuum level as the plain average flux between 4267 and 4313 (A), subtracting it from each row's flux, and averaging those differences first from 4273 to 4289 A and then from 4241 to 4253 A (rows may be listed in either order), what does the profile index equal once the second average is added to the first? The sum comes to 24.9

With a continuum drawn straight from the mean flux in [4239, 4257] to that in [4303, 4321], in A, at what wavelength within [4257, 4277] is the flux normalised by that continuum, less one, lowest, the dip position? 4272.0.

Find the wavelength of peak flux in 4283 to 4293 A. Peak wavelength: 4284.0 A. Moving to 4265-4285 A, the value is 4278.0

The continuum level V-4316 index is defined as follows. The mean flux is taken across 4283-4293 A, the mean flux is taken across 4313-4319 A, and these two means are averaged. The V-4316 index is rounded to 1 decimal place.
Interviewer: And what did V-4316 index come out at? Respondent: 97.1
